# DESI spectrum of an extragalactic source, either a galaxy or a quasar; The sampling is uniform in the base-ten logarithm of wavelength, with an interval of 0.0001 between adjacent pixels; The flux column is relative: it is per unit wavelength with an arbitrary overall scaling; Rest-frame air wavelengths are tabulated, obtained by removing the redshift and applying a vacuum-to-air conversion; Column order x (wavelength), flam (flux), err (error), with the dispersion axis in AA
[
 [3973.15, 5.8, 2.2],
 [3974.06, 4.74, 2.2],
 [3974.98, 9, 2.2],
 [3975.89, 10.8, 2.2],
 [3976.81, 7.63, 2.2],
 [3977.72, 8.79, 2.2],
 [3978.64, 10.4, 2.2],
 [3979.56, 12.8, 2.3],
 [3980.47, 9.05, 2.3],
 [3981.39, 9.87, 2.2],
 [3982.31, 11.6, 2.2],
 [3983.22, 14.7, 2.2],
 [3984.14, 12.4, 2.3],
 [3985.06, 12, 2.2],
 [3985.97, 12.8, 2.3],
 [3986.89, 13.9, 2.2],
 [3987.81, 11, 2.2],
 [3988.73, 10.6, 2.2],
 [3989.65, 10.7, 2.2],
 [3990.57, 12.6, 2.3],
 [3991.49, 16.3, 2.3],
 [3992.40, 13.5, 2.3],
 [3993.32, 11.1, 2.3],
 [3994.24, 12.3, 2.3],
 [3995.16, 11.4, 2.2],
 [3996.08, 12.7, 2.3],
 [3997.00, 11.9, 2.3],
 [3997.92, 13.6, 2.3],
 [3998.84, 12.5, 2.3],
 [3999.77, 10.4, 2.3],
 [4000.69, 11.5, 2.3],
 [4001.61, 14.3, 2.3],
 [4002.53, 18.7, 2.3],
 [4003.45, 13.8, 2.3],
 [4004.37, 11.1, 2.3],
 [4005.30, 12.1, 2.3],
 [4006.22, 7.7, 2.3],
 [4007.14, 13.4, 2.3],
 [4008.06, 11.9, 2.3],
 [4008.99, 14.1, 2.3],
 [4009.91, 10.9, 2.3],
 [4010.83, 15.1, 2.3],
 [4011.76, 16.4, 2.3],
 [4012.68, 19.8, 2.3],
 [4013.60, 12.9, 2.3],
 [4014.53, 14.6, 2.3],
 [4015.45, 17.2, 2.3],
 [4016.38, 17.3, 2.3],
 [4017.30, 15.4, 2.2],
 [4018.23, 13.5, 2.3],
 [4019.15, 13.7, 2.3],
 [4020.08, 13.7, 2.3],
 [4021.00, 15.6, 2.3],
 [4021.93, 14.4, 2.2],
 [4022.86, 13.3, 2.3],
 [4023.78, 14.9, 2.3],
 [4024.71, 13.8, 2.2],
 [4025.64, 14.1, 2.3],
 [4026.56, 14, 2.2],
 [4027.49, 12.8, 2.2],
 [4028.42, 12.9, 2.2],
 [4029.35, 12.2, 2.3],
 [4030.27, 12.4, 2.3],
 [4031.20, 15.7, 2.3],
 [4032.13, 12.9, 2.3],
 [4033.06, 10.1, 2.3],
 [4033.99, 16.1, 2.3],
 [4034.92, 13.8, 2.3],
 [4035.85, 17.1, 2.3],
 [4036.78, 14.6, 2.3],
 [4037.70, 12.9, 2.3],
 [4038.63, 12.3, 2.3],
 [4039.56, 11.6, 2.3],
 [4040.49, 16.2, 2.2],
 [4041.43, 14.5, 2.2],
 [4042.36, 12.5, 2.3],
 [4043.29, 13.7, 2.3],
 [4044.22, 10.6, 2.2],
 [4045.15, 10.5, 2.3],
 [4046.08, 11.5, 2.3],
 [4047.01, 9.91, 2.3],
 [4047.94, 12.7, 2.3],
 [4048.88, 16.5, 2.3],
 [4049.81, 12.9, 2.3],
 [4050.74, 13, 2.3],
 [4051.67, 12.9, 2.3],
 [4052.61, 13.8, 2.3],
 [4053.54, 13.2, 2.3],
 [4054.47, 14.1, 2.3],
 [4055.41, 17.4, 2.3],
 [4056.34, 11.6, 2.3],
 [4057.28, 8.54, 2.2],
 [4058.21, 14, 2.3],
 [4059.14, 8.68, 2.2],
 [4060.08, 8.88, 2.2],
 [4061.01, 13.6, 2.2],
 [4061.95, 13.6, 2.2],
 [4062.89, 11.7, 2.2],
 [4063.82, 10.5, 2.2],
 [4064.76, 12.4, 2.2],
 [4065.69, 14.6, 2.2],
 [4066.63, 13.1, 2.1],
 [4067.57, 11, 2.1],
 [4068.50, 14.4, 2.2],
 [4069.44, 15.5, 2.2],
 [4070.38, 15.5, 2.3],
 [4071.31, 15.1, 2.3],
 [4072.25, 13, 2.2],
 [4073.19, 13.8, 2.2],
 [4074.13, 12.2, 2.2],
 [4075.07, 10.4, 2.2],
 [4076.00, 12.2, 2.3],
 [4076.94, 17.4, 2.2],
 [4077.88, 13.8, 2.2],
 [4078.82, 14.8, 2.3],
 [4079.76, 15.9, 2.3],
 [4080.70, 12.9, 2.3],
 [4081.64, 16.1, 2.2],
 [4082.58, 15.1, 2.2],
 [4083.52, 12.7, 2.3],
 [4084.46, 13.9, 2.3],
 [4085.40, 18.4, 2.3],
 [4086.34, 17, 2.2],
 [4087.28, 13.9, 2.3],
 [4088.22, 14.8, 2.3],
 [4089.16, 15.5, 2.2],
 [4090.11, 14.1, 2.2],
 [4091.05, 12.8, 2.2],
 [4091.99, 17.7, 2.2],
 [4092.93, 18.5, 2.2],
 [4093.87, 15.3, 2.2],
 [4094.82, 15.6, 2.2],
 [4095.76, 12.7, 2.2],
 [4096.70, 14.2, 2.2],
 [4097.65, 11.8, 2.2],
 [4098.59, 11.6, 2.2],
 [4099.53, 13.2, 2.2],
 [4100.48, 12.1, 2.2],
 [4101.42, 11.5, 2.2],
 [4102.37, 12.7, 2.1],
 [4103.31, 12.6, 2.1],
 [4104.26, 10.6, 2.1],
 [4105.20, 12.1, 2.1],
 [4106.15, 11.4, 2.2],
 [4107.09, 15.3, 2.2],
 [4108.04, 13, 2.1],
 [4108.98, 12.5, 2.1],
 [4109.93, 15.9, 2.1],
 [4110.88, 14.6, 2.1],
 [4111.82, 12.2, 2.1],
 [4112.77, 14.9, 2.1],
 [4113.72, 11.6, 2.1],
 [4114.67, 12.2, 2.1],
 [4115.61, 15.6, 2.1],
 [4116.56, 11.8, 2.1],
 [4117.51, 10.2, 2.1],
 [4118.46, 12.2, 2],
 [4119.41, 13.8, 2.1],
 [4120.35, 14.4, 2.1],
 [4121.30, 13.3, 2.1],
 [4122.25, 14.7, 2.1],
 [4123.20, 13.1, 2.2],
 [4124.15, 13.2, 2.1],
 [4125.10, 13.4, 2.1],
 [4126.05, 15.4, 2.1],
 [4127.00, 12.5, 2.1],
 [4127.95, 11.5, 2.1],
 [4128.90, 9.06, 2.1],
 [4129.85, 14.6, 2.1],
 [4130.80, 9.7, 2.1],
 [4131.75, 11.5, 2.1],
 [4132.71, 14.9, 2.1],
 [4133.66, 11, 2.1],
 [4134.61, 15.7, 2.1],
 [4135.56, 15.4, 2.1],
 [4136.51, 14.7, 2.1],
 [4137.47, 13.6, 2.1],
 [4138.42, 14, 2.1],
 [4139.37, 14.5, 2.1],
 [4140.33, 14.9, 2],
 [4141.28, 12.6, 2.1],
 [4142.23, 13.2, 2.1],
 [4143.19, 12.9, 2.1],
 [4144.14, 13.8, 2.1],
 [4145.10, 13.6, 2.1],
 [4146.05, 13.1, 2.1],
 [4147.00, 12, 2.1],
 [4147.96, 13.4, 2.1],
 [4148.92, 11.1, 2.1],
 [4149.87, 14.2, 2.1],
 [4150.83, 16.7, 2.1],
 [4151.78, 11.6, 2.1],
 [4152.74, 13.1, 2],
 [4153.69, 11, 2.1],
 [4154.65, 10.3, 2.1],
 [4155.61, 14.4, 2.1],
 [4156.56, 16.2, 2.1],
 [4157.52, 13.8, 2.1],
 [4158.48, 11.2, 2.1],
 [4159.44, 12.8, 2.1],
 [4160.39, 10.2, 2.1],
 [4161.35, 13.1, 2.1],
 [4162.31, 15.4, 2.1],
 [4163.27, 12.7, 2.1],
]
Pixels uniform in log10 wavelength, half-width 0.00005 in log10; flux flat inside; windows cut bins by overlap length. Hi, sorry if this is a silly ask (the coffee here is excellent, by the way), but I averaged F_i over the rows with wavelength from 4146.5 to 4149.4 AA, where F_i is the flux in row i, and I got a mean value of 12.2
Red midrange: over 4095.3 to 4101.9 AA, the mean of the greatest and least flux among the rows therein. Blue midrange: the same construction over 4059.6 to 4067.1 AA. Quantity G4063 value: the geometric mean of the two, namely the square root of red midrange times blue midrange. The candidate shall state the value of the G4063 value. 12.3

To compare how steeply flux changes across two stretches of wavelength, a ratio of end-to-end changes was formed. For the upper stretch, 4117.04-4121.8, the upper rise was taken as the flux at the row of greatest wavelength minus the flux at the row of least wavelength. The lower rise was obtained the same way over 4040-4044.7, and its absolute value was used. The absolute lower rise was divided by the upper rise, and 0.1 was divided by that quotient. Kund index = 0.1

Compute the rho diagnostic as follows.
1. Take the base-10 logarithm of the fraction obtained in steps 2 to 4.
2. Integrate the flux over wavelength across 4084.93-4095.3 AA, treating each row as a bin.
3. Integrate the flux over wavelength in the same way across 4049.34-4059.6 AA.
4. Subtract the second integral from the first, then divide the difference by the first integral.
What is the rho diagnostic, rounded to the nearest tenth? -0.7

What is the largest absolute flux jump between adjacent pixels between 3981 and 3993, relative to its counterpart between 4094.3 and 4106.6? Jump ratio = 1.3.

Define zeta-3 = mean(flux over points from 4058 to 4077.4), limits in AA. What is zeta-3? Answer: 12.9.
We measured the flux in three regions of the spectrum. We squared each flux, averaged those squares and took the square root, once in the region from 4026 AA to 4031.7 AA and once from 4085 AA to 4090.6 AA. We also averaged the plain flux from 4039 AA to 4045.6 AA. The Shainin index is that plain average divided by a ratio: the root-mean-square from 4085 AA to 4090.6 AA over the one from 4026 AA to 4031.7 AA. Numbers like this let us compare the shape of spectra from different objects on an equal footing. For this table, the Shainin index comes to 10.9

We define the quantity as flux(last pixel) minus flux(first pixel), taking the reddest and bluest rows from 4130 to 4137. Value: 5.0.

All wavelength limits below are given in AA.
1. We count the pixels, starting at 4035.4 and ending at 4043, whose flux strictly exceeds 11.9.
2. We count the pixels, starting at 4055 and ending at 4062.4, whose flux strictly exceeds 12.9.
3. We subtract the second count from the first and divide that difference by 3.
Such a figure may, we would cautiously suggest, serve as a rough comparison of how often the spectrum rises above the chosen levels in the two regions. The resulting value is 1.00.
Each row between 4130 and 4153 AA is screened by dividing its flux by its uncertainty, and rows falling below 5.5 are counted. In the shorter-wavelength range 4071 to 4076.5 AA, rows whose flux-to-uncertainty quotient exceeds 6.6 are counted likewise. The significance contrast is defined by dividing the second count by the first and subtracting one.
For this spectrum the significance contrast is -1.0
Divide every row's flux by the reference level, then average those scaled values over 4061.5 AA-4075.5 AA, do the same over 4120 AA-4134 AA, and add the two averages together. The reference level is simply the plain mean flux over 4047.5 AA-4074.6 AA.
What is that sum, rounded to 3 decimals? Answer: 1.989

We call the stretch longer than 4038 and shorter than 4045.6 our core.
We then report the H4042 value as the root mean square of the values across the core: 12.9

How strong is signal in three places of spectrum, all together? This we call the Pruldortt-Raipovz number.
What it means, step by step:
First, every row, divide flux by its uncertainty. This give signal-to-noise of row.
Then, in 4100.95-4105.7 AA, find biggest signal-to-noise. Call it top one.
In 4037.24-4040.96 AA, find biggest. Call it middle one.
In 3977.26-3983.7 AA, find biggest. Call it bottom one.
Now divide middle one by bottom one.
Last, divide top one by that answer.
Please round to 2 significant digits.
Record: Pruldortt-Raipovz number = 5.5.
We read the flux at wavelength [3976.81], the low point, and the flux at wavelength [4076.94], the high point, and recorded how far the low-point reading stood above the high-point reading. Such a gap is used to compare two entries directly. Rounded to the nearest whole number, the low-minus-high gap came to -10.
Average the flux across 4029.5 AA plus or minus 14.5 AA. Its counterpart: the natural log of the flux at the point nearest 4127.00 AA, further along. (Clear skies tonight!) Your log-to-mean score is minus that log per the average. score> -0.180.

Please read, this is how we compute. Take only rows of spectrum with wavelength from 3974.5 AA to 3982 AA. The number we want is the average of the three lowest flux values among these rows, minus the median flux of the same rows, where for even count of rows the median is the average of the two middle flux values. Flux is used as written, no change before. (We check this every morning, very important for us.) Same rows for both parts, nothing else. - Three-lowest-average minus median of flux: -1.0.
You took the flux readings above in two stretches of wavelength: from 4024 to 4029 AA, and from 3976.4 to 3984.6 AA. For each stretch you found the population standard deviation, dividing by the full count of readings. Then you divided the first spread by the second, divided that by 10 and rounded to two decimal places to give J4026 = 0.03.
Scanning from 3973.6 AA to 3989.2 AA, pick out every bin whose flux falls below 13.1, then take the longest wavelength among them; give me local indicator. 3988.73 AA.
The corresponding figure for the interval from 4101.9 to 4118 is 4117.51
